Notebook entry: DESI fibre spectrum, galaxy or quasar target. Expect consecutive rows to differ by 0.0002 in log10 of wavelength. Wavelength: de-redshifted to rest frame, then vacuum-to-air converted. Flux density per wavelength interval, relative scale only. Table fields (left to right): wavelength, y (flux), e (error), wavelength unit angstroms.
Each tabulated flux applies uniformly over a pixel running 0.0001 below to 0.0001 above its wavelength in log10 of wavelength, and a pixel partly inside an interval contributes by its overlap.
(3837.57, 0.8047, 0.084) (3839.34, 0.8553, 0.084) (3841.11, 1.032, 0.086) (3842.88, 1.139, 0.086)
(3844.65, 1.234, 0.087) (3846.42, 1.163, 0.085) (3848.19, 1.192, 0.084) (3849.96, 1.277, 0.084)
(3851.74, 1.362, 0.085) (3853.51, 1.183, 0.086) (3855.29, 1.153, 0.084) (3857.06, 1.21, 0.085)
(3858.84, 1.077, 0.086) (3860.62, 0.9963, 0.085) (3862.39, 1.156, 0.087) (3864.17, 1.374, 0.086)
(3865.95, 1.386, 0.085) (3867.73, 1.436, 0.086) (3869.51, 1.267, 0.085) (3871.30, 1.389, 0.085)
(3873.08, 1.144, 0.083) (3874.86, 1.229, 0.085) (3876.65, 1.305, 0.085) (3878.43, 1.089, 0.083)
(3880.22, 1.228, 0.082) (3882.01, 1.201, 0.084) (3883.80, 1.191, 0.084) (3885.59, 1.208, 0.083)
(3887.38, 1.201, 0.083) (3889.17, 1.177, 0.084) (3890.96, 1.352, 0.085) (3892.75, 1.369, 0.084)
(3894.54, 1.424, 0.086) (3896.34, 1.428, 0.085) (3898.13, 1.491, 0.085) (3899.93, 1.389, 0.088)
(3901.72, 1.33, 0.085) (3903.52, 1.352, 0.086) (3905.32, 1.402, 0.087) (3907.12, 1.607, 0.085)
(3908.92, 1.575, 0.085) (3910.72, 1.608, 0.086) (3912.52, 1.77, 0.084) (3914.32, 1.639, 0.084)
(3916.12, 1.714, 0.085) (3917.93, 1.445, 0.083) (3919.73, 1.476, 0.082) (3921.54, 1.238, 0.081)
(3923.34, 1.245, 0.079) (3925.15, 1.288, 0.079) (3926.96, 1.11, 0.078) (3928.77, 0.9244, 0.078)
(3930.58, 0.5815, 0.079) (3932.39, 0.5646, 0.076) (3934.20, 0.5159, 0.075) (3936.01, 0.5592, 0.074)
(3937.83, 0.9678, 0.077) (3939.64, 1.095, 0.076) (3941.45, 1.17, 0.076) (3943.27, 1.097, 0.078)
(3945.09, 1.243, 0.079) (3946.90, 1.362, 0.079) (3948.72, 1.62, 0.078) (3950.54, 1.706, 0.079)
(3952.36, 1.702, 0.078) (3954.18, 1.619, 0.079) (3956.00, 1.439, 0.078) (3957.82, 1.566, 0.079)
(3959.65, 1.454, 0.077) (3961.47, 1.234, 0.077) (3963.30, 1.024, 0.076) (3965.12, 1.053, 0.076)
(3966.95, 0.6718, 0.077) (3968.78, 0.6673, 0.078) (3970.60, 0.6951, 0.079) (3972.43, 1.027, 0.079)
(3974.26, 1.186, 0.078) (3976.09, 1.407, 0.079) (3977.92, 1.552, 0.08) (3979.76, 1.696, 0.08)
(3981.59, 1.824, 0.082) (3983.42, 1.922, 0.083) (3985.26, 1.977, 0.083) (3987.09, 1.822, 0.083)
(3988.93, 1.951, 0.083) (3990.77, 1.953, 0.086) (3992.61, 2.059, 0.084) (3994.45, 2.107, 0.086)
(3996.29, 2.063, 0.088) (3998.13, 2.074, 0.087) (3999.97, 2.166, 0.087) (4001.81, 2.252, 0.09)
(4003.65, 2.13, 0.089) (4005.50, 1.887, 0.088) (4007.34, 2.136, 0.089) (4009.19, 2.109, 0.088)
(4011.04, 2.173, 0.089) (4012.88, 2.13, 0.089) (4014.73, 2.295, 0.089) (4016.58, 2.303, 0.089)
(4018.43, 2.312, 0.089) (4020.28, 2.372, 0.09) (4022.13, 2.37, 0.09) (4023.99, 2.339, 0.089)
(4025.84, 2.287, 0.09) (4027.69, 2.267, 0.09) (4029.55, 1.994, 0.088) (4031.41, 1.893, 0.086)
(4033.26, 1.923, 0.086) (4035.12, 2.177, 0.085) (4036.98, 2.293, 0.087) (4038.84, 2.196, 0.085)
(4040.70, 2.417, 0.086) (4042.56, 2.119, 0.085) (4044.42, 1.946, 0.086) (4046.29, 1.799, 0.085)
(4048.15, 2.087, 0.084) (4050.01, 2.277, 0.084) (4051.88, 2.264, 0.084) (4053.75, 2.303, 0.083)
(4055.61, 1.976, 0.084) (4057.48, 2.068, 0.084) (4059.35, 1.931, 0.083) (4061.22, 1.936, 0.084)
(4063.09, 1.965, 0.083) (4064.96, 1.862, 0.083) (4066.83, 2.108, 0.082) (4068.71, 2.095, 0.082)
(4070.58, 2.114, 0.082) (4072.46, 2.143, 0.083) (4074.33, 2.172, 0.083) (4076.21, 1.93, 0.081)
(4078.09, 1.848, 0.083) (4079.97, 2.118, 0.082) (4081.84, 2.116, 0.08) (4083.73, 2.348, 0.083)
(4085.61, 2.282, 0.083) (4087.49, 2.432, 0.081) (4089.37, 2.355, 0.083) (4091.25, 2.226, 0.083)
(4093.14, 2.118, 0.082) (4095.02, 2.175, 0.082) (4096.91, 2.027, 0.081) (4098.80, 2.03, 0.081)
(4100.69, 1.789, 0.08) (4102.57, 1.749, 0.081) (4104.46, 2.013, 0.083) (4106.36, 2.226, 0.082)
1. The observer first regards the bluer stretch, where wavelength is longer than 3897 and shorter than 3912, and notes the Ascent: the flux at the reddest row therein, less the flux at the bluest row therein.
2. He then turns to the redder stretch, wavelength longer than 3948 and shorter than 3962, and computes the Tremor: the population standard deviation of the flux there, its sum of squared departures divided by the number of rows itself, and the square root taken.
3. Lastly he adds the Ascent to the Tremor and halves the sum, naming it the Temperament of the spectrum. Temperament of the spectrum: 0.13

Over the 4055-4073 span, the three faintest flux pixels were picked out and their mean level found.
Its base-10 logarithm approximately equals 0.28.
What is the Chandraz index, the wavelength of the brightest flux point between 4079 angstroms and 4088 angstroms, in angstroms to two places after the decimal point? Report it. 4087.49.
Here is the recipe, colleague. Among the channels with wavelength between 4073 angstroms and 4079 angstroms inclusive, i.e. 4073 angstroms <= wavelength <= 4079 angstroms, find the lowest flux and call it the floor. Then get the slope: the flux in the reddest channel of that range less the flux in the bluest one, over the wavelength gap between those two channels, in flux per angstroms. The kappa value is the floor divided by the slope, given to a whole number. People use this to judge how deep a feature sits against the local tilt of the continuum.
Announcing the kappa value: -21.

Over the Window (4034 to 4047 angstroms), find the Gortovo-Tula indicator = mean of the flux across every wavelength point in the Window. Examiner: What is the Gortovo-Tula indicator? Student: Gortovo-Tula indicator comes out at 2.1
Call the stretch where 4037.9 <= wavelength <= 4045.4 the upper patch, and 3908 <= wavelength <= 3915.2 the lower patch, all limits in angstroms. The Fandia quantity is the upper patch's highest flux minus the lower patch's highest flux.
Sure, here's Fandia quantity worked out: 0.65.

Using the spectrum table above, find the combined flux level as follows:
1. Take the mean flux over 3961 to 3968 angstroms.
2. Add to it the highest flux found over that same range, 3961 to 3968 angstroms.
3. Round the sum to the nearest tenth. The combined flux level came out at 2.2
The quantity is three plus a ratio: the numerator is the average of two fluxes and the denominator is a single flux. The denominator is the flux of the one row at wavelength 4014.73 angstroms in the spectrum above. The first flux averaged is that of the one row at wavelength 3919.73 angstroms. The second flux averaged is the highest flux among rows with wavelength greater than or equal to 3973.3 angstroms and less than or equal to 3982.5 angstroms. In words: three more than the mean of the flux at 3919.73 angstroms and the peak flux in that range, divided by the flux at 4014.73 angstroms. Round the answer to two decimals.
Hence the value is 3.72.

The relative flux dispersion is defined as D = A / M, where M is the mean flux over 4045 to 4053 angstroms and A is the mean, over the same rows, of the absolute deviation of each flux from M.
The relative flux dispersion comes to 0.078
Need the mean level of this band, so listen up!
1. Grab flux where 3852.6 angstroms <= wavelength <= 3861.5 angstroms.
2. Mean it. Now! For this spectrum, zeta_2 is 1.12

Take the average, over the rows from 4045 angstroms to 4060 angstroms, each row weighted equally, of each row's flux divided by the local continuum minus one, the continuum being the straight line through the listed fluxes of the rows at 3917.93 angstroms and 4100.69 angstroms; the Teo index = 0.23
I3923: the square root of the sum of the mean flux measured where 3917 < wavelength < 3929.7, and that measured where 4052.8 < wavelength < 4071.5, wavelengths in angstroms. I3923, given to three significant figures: 1.81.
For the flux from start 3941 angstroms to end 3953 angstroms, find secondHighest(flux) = 1.702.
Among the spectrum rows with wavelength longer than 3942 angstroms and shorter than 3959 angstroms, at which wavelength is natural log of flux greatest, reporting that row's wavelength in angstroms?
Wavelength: 3950.54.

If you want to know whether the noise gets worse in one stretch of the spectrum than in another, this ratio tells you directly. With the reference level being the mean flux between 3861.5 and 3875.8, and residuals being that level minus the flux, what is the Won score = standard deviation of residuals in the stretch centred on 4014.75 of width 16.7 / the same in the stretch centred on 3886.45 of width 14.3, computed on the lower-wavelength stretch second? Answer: 1.4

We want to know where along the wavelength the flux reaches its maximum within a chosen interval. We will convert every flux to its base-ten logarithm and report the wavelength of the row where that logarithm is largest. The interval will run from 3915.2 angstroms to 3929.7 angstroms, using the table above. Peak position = 3916.12 angstroms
